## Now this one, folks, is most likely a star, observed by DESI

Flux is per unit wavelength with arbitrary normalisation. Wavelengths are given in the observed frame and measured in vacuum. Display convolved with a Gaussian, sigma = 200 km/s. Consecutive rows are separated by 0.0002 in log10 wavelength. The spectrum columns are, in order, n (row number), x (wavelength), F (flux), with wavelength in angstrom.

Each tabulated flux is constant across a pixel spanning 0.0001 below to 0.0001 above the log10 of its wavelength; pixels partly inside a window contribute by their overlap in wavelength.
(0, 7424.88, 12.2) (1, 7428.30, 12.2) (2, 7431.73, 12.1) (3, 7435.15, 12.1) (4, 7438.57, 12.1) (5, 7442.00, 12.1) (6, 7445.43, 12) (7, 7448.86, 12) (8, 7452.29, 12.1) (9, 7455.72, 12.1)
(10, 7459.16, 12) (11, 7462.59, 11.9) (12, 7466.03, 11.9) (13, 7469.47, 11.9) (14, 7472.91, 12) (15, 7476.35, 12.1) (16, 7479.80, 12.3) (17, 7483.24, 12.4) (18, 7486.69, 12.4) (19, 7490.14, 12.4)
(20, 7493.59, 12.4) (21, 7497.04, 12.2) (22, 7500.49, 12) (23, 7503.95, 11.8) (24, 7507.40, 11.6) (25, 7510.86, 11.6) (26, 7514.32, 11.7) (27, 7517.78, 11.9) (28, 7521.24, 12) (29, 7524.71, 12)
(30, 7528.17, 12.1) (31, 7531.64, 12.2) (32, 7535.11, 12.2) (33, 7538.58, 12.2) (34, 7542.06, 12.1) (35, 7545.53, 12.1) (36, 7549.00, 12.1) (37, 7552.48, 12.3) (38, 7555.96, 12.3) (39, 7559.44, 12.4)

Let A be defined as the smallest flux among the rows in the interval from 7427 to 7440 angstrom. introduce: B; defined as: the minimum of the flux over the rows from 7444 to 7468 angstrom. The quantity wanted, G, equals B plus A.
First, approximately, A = 12.1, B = 11.9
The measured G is 24.0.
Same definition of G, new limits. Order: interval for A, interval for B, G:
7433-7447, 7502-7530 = 23.6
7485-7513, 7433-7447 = 23.6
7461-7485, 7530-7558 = 24.0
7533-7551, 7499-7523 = 23.7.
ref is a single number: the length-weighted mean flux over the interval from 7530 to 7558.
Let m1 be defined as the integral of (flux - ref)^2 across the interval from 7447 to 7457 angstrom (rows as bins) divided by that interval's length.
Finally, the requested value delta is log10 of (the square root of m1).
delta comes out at -0.9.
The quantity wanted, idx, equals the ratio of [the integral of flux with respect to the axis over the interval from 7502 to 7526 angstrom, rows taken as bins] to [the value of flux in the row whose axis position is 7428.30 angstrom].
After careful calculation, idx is 23.2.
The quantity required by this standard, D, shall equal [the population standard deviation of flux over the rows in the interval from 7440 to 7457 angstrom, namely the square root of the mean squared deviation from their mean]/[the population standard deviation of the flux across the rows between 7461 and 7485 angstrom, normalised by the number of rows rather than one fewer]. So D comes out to 0.26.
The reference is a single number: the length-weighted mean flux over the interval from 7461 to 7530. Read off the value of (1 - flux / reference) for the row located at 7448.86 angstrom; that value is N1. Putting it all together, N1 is 0.003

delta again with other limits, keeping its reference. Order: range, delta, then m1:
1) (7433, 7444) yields -1.0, 0.01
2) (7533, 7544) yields -1.3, 0.00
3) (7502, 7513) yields -0.3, 0.28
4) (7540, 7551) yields -1.1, 0.01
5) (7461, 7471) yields -0.5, 0.08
